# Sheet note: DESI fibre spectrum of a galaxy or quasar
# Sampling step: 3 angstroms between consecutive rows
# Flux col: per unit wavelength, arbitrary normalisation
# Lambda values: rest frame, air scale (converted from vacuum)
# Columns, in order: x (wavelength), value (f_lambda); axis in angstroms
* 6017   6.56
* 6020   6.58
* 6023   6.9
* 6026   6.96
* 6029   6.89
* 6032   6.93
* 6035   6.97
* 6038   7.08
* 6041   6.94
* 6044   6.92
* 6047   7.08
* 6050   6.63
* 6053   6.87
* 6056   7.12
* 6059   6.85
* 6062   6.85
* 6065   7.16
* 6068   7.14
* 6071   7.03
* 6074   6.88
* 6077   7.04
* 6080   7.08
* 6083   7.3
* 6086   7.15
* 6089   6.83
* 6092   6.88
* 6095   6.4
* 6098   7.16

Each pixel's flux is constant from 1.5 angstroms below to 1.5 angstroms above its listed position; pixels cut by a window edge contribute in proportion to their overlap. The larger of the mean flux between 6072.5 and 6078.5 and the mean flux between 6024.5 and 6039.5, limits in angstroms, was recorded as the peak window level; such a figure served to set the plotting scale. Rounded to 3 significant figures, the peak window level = 6.97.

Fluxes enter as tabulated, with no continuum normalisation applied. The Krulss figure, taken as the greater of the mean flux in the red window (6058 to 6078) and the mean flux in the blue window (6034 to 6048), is 7.00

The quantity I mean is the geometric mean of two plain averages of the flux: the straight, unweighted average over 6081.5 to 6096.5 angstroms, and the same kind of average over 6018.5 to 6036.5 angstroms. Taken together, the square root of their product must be 6.892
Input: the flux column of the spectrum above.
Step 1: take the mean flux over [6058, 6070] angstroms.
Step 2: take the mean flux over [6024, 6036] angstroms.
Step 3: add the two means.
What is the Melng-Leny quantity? 13.9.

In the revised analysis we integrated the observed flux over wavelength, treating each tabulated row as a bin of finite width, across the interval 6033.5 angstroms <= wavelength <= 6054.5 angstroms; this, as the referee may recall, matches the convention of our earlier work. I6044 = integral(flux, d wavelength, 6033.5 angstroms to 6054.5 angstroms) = 145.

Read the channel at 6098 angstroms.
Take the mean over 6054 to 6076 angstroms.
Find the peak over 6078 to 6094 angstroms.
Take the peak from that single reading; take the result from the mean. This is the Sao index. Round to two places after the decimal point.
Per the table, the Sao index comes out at 7.14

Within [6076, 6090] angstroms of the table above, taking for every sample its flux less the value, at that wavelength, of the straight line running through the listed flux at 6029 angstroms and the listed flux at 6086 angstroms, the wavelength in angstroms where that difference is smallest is 6089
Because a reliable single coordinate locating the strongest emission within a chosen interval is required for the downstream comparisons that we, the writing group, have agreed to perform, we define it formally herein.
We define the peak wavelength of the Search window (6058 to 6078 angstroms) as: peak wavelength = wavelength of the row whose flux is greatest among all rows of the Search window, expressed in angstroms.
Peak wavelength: 6065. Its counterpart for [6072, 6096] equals 6083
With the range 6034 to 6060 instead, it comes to 6056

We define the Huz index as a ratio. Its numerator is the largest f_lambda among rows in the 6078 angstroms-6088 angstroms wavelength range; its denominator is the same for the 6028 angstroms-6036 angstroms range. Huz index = 1.05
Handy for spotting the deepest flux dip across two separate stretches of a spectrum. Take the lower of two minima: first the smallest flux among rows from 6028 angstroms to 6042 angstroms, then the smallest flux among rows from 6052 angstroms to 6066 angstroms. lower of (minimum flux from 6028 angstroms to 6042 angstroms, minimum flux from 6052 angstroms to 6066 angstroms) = 6.85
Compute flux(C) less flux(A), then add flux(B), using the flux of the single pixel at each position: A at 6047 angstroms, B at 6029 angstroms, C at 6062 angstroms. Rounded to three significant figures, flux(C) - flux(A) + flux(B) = 6.66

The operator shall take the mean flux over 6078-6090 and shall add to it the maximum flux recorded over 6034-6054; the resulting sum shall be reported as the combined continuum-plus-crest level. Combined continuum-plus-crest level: 14.2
